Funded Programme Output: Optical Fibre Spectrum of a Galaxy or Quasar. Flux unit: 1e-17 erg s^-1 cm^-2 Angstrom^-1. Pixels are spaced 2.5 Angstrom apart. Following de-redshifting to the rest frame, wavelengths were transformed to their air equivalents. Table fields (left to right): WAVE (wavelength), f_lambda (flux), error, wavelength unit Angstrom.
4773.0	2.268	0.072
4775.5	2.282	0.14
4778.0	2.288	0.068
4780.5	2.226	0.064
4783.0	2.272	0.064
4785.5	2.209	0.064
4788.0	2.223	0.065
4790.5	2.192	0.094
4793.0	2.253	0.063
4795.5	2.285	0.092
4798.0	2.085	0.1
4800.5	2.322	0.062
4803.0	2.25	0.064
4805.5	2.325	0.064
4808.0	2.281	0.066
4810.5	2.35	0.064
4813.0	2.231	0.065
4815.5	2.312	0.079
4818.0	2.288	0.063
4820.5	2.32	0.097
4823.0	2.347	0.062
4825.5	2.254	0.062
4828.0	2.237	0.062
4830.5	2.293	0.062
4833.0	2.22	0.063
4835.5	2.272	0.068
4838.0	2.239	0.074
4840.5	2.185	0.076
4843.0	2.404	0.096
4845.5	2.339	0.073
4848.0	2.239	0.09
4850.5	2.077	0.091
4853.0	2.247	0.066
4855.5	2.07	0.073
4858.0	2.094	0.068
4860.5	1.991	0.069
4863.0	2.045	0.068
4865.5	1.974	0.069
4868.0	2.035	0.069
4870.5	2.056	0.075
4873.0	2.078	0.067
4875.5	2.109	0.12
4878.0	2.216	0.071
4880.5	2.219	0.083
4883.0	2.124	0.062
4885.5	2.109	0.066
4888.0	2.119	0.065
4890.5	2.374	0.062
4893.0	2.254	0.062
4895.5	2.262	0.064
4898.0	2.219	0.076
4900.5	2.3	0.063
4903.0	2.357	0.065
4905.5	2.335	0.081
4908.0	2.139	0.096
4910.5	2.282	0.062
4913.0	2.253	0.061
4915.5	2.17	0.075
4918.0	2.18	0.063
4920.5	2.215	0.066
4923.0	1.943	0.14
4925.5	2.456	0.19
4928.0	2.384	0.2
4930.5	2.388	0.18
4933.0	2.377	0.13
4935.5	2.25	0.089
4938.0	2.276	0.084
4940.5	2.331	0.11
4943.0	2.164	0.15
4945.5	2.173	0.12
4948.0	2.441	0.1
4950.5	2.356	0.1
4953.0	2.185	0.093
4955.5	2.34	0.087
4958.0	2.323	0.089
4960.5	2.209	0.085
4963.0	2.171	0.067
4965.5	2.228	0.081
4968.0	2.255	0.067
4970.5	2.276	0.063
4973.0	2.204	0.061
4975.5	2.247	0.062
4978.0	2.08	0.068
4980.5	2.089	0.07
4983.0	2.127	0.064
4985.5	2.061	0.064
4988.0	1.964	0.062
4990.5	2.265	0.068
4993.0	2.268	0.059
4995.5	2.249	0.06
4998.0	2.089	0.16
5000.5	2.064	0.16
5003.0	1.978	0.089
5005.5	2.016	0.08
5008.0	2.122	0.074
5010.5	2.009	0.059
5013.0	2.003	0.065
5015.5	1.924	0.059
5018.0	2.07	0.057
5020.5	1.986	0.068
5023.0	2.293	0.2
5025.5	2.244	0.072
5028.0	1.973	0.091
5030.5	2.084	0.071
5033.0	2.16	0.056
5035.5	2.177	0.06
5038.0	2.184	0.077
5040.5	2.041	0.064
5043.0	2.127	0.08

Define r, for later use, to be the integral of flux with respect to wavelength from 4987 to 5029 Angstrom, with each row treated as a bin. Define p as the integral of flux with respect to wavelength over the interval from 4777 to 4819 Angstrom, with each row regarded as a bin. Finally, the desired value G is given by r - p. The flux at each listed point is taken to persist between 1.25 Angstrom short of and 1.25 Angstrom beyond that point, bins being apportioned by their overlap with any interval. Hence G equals -7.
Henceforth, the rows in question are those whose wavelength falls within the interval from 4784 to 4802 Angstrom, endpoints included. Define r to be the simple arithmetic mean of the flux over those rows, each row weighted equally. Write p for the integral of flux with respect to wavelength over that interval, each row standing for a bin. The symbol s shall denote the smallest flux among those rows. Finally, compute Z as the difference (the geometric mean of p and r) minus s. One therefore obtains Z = 7.4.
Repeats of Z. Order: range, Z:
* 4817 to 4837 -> 8.0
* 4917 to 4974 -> 15.2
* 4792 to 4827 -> 11.4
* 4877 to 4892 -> 6.4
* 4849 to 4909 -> 14.7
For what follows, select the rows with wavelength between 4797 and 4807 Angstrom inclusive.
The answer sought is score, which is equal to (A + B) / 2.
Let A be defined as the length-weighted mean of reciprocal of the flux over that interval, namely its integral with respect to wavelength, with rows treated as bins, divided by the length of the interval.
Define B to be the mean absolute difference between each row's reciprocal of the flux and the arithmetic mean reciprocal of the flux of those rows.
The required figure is 0.231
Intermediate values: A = 0.445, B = 0.017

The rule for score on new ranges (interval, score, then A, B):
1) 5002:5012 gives 0.252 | 0.492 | 0.011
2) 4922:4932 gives 0.237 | 0.438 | 0.037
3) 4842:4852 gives 0.232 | 0.444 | 0.021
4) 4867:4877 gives 0.244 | 0.482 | 0.006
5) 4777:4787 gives 0.226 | 0.445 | 0.006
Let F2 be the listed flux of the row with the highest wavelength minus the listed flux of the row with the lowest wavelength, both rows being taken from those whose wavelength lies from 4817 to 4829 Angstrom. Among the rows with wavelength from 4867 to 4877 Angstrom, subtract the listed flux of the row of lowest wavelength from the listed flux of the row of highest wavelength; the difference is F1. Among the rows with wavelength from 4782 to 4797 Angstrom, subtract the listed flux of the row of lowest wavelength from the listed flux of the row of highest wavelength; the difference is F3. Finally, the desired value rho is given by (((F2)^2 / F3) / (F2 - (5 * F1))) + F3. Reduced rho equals -0.5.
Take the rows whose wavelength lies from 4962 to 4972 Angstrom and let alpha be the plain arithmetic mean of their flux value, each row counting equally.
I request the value 2.23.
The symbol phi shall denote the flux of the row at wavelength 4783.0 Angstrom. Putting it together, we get 2.272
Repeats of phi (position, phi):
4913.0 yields 2.253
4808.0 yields 2.281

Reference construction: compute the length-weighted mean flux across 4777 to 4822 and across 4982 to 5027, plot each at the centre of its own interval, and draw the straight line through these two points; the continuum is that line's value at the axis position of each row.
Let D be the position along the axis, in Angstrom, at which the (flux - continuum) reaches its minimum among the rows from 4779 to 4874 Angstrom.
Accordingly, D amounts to 4865.5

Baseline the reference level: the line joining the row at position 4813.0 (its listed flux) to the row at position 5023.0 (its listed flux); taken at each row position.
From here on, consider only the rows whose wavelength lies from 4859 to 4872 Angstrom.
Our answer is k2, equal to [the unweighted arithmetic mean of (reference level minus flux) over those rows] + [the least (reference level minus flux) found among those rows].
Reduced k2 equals 0.418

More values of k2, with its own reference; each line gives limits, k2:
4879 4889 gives 0.141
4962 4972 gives 0.045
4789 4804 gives -0.100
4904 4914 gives -0.070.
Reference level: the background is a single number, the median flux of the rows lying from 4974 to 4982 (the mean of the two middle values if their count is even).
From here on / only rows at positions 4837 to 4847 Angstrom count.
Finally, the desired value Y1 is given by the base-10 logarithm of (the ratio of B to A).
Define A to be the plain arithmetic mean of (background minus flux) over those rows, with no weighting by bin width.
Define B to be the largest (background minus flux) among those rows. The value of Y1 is -0.32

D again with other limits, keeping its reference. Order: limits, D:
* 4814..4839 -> 4833.0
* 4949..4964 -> 4963.0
